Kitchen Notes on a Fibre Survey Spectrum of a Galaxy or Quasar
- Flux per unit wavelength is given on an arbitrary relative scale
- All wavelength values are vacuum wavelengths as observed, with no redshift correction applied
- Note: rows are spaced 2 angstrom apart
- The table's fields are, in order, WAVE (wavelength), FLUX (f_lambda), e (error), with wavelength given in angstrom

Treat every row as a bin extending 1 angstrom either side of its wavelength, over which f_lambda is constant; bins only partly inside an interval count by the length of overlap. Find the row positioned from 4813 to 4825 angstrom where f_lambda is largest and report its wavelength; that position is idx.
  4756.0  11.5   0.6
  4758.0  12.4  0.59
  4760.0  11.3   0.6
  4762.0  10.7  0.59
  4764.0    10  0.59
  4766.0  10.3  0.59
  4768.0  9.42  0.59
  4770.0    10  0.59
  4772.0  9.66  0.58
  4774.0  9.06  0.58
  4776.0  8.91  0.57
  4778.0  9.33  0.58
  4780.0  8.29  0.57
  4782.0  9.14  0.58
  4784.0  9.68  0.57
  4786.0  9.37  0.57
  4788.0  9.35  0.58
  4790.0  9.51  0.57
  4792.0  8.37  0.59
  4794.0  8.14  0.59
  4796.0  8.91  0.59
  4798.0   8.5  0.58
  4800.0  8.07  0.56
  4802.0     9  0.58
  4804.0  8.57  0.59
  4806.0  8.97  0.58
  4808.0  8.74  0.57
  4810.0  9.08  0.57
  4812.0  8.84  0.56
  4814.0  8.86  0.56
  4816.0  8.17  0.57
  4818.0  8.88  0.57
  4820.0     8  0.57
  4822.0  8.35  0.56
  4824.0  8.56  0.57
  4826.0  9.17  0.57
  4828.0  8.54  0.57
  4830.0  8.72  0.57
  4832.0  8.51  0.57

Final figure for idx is 4818.0 angstrom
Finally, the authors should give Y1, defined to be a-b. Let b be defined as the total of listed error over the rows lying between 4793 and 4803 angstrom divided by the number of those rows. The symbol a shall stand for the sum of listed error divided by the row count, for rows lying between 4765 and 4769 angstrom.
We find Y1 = 0.010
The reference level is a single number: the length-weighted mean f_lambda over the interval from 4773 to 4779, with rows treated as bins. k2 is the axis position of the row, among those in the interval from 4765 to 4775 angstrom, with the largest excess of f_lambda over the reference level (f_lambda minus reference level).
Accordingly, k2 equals 4766.0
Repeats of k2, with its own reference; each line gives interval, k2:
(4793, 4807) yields 4802.0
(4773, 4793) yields 4784.0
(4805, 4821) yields 4810.0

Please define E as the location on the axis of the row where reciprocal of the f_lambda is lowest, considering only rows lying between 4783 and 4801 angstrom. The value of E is 4784.0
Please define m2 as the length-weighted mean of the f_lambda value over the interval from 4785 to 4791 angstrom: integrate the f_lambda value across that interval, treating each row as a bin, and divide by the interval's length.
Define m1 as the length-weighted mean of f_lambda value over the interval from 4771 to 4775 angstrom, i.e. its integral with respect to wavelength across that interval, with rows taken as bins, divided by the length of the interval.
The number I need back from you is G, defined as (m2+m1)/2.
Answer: 9.4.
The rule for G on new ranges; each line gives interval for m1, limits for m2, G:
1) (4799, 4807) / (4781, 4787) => 9.0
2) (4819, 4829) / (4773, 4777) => 8.8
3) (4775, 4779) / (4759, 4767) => 9.8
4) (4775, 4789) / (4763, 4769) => 9.5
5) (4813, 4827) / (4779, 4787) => 8.8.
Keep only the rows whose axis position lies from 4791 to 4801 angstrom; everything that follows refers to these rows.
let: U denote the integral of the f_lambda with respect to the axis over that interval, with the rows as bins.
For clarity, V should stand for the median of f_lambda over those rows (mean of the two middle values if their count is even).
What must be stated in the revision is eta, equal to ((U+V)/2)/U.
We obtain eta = 0.5498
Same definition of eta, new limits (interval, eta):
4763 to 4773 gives 0.5506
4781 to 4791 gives 0.5498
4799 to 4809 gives 0.5504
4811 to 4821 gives 0.5517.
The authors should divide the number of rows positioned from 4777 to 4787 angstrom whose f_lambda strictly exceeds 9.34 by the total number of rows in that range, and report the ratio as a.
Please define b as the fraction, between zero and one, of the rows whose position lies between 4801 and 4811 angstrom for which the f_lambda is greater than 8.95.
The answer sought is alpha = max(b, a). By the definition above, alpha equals 0.60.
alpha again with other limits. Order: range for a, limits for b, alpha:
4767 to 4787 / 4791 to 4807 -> 0.50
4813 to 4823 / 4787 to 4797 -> 0.40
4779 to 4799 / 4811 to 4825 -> 0.40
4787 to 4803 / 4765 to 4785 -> 0.80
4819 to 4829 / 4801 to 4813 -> 0.50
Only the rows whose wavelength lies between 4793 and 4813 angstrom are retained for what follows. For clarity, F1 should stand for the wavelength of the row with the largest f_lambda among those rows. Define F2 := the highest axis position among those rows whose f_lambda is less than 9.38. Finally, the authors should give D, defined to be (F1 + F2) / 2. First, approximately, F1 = 4810.0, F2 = 4812.0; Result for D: 4811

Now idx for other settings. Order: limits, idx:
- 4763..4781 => 4766.0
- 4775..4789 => 4784.0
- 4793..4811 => 4810.0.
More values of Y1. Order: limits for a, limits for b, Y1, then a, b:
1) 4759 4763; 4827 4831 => 0.025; 0.595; 0.570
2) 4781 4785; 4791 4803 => -0.007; 0.575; 0.582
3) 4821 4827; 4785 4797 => -0.015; 0.567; 0.582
